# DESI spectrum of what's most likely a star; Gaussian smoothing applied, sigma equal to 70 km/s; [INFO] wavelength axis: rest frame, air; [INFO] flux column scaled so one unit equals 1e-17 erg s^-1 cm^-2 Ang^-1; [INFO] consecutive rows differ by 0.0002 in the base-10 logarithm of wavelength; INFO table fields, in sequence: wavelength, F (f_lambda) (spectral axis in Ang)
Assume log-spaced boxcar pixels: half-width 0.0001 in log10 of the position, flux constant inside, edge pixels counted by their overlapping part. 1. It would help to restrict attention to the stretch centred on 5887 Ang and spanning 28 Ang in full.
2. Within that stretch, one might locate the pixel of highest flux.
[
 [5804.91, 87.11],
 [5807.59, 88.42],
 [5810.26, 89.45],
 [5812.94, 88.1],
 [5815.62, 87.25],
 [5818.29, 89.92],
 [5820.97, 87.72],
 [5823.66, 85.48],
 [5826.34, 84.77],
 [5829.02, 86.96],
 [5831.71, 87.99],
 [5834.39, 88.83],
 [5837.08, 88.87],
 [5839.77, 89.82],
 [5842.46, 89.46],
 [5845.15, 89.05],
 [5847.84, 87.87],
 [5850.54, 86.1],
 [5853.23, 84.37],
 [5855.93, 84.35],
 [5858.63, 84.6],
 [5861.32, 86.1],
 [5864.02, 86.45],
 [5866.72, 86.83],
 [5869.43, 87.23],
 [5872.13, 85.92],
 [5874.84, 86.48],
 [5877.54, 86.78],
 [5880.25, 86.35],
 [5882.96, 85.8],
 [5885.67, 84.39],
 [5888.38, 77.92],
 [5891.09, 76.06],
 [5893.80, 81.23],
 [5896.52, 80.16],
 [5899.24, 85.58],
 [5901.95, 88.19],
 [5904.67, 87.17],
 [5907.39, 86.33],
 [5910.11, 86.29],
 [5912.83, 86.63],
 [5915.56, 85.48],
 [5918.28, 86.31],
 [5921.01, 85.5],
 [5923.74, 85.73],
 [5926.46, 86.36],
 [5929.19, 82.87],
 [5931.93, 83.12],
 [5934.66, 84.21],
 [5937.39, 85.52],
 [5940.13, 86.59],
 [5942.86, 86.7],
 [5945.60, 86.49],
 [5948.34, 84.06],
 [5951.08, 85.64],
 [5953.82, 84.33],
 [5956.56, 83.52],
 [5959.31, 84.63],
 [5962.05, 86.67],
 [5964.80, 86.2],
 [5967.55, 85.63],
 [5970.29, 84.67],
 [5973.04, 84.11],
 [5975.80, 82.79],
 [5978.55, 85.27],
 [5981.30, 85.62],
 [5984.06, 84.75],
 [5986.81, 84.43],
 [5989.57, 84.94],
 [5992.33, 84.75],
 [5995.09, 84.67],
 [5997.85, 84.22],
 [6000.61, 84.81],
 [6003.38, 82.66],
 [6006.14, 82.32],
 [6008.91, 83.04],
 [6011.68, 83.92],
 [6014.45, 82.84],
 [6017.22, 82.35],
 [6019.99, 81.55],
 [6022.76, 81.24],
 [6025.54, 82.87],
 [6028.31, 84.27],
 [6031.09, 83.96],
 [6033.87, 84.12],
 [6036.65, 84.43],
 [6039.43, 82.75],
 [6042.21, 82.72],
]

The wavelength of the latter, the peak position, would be 5877.54 Ang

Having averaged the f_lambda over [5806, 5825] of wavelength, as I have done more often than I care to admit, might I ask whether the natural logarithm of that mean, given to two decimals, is 4.48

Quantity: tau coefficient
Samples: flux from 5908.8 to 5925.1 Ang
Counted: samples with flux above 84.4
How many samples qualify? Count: 6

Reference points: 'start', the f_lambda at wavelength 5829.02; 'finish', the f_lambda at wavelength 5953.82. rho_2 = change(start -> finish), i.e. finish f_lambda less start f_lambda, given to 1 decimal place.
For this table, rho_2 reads -2.6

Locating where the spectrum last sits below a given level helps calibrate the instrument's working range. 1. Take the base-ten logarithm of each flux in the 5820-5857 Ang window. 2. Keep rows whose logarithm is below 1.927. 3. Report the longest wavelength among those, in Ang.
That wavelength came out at 5855.93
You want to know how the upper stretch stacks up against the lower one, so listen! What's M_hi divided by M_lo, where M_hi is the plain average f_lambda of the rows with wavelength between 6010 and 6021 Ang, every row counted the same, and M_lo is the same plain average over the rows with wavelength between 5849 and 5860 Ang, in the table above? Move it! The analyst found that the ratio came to 0.974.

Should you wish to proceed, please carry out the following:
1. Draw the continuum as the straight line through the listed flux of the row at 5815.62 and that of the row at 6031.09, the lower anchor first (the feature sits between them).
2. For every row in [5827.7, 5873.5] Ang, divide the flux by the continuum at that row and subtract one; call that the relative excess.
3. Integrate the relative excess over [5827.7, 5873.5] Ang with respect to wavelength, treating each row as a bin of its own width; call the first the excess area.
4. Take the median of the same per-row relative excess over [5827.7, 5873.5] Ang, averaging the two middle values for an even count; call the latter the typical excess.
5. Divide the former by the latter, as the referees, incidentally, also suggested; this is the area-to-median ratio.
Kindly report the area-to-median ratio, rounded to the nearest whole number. 49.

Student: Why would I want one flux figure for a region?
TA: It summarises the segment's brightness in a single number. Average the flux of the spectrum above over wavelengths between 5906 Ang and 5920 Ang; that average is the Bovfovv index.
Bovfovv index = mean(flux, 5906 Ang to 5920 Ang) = 86.2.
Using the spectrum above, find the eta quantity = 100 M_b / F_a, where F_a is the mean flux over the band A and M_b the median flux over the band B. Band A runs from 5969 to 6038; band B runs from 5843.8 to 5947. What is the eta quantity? 102.8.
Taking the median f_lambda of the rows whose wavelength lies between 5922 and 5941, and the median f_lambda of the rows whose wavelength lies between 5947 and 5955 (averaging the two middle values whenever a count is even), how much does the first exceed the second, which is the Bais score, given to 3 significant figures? 1.19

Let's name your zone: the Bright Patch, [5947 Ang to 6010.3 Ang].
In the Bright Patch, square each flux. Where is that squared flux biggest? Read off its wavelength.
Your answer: 5962.05 Ang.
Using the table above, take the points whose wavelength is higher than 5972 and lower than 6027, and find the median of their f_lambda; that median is 84.0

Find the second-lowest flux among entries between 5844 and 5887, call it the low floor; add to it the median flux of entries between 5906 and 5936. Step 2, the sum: 170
